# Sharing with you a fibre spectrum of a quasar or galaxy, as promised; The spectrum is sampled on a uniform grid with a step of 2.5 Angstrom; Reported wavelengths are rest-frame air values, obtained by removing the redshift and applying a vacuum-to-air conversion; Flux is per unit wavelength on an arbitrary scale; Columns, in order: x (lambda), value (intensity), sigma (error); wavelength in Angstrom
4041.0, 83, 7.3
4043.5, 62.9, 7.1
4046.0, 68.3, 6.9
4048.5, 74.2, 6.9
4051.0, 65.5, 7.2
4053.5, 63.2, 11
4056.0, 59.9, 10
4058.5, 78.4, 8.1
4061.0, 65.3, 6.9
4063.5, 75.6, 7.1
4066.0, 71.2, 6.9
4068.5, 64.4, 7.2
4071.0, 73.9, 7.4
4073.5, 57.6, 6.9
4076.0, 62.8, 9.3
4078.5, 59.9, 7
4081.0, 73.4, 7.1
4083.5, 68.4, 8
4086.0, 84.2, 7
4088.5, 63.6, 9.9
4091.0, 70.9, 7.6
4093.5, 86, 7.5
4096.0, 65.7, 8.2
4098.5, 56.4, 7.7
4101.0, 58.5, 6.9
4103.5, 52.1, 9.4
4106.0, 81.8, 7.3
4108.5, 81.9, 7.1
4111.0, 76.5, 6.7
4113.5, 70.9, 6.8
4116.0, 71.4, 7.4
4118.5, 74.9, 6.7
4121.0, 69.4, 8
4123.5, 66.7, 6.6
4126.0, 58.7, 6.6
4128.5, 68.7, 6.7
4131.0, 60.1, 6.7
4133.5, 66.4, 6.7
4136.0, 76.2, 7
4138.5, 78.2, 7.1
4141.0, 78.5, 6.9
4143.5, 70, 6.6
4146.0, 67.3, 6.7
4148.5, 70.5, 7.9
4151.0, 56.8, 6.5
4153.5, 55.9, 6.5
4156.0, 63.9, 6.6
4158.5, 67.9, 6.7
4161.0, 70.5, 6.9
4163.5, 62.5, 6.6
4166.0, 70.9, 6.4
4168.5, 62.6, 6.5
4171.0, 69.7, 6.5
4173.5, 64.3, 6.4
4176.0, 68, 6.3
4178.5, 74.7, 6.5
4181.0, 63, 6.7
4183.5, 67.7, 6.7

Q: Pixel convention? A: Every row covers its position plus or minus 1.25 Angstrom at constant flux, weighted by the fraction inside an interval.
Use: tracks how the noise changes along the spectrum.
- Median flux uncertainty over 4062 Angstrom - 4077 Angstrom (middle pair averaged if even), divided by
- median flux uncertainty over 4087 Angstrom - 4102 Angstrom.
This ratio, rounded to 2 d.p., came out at 0.93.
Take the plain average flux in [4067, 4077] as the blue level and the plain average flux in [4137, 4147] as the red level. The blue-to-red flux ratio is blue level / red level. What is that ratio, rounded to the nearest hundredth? 0.88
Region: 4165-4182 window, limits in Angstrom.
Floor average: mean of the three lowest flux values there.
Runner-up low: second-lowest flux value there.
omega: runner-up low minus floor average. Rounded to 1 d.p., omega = -0.3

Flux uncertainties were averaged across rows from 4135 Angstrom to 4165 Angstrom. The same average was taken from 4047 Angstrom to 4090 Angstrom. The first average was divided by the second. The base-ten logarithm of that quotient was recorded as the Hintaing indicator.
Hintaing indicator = -0.062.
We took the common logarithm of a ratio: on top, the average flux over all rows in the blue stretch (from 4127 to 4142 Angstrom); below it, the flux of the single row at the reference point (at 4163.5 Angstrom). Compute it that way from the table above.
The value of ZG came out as 0.06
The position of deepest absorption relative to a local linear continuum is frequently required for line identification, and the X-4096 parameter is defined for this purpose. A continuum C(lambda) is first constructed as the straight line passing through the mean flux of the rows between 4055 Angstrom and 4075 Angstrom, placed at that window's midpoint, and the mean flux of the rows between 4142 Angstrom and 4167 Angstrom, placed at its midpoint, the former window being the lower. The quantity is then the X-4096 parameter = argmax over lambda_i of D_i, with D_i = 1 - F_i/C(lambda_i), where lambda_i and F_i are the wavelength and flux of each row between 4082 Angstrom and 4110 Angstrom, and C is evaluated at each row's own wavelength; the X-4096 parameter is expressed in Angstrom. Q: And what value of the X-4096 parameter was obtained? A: 4103.5 Angstrom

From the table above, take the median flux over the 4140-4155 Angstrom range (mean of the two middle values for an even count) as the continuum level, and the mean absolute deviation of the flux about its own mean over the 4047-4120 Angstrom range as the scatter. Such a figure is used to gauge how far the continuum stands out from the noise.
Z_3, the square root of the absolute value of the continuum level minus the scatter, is 7.83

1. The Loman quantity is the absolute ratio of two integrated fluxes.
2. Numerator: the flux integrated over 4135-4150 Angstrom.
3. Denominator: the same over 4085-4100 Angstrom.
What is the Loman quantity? 1.0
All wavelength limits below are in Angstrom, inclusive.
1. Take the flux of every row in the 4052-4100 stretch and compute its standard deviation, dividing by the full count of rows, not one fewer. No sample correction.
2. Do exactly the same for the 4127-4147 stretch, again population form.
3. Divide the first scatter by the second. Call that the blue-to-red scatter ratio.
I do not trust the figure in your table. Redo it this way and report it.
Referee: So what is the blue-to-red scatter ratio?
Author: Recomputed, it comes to 1.4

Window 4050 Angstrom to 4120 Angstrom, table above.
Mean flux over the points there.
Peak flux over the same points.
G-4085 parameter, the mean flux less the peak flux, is -17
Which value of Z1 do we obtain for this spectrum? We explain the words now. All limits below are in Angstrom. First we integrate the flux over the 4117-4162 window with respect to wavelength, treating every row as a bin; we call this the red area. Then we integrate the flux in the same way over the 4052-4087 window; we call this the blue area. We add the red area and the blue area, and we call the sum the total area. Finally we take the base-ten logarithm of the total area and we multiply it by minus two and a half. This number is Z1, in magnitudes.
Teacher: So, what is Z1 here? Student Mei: -9.3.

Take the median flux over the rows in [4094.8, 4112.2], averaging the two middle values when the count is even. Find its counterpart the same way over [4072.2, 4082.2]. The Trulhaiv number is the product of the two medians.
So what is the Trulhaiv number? 4031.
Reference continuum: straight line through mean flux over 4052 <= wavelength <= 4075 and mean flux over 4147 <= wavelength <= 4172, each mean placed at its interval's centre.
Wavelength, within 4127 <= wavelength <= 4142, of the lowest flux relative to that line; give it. 4131.0 Angstrom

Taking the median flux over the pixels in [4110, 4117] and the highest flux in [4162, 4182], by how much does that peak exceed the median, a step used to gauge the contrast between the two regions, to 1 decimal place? 3.3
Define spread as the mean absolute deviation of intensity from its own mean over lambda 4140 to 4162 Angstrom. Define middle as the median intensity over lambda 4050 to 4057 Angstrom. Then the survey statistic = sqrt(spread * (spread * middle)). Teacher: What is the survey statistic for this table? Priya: 42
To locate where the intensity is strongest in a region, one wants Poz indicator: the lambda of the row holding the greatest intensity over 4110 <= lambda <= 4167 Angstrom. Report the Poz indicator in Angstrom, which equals 4141.0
